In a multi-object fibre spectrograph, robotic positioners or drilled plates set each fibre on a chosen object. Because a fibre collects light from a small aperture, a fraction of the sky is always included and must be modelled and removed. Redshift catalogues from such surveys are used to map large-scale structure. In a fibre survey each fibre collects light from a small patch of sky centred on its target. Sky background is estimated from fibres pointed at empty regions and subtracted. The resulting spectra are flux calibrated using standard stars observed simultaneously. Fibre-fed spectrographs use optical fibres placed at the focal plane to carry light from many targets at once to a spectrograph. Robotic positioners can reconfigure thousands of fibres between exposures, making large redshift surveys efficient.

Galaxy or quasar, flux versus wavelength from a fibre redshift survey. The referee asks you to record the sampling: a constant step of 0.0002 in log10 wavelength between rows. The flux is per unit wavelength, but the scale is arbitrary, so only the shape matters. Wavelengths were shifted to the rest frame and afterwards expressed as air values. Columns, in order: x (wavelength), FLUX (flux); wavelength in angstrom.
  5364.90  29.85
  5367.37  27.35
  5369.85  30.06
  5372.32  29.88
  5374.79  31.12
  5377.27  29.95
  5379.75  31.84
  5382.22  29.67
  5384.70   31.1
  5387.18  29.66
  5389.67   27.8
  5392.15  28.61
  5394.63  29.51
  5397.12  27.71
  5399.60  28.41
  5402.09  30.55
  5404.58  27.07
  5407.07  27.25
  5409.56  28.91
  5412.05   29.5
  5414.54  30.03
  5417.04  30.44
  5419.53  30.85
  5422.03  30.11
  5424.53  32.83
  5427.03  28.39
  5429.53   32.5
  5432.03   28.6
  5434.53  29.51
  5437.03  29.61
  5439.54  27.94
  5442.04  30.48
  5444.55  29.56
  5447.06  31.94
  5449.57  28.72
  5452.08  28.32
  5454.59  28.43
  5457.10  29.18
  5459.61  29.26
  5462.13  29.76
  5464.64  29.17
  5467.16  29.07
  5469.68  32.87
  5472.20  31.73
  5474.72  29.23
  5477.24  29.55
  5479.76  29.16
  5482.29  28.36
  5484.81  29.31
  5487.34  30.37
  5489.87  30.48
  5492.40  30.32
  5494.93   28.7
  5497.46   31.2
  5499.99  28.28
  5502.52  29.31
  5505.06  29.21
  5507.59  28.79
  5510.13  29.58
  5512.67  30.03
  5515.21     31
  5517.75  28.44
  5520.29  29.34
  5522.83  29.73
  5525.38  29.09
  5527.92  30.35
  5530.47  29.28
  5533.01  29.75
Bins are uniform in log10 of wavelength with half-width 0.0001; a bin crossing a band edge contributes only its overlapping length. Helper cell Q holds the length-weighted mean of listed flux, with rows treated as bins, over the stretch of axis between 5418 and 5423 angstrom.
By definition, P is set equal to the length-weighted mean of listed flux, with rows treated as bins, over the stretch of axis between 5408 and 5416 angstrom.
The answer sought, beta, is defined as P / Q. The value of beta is 0.96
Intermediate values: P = 29.4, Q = 30.5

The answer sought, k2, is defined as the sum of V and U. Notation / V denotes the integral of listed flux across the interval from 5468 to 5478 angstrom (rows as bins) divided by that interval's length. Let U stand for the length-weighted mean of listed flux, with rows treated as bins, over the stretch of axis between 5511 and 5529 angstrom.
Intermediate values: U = 29.7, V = 30.8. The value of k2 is 60.5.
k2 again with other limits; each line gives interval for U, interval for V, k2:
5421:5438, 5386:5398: 58.9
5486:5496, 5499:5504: 58.8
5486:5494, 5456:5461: 59.5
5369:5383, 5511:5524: 60.2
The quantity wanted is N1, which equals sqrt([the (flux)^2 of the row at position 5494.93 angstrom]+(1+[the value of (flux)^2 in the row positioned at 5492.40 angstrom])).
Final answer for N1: 41.8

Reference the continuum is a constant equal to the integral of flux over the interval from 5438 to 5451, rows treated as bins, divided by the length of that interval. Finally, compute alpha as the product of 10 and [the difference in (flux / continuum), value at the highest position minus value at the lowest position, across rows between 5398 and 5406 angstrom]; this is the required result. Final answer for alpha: -0.5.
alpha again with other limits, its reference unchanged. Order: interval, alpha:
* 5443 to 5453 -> -0.4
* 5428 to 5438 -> -1.0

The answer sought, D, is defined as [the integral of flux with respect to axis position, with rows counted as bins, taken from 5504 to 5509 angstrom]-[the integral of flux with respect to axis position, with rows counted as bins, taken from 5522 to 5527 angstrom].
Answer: -2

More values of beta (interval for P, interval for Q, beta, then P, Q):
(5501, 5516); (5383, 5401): 1.02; 29.6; 29.0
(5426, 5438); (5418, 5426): 0.96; 29.8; 31.1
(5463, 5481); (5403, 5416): 1.05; 30.1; 28.6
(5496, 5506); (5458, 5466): 1.00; 29.5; 29.4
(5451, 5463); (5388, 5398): 1.02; 29.0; 28.5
